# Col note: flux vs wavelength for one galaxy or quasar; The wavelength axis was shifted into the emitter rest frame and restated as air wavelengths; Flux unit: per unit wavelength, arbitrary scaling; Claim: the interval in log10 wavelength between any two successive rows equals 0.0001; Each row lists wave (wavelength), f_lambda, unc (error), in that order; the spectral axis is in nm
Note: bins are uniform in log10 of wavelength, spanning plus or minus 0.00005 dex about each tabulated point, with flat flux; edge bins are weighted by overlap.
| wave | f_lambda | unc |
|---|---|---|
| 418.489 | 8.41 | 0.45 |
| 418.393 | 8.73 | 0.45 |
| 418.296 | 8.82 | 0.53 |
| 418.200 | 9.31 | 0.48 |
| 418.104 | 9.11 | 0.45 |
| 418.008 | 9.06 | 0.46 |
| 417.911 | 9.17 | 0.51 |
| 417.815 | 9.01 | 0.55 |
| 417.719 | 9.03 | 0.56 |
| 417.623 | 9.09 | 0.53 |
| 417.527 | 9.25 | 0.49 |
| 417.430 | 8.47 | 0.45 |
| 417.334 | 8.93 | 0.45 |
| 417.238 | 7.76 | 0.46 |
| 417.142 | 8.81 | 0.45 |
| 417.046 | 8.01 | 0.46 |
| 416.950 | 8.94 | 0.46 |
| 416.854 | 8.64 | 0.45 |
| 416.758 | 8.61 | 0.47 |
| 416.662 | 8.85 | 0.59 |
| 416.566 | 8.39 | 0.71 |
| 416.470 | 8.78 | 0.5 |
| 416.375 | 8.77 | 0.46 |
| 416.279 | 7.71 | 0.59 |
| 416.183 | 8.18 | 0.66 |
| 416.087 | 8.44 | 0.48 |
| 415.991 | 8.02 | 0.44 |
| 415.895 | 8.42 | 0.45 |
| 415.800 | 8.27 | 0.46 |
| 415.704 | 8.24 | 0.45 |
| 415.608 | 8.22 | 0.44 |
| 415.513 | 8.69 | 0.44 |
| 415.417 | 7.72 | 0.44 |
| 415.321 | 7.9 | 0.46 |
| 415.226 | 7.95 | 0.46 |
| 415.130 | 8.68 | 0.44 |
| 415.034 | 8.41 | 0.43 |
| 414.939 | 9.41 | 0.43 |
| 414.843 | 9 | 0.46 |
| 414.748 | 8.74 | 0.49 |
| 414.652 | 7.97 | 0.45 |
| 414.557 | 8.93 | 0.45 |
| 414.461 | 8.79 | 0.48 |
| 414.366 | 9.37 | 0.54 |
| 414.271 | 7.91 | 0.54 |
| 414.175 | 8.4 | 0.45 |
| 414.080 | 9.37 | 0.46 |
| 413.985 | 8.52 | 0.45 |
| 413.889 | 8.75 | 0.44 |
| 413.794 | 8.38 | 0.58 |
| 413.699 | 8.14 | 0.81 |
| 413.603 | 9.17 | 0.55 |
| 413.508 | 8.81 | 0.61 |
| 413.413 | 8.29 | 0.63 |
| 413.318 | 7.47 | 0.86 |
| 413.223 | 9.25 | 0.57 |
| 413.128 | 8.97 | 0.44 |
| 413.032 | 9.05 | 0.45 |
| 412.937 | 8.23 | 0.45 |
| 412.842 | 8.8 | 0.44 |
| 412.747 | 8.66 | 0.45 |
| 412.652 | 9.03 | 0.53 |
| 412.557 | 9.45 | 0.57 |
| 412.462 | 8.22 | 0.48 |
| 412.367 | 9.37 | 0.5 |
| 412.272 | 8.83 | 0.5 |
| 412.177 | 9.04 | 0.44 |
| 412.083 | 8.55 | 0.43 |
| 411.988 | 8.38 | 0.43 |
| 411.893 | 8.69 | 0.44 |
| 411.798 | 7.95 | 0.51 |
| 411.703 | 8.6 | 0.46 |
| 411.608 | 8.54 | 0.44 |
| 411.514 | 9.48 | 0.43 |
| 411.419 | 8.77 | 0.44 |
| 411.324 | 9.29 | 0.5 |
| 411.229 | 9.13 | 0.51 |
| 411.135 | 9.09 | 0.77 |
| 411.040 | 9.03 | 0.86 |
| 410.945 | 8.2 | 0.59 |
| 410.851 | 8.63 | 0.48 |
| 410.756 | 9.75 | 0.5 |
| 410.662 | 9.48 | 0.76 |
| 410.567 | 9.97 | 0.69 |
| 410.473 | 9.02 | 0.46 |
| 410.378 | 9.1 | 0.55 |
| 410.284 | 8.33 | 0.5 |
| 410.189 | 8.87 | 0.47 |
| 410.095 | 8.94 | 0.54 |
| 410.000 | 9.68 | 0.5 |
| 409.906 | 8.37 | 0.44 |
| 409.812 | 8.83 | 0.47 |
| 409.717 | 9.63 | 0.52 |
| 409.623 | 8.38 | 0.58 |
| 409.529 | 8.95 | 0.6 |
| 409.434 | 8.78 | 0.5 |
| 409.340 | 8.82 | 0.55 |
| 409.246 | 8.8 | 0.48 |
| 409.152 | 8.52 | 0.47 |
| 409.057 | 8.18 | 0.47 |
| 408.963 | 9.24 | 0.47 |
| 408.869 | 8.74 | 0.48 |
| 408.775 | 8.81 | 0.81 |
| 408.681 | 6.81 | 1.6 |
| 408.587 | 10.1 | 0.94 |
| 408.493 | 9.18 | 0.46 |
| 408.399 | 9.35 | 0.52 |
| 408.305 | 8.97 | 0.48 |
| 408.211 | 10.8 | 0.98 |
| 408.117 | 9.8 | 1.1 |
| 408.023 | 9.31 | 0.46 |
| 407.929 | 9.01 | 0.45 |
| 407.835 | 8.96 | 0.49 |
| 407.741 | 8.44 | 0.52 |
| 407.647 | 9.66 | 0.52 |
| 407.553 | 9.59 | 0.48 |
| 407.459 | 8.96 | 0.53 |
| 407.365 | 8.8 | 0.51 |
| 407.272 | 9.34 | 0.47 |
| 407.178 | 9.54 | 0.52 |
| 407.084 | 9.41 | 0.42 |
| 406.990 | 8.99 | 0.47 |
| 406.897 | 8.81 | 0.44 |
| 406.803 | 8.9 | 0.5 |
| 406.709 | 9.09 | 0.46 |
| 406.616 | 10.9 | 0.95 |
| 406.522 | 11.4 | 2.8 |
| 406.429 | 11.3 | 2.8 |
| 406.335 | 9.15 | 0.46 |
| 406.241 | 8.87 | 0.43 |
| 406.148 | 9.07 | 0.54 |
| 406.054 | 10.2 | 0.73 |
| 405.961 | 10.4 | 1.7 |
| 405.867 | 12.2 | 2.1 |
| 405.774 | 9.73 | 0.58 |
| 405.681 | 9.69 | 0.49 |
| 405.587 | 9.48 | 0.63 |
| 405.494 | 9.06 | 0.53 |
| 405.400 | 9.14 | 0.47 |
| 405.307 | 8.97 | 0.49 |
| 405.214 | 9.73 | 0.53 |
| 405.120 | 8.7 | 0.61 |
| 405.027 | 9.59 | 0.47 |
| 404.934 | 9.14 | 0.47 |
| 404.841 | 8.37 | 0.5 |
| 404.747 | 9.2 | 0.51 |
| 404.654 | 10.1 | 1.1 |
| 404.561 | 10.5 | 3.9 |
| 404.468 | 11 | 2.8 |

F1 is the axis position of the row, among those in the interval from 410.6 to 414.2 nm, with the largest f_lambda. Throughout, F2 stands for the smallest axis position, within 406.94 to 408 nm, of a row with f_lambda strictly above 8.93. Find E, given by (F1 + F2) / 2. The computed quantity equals 408.87 nm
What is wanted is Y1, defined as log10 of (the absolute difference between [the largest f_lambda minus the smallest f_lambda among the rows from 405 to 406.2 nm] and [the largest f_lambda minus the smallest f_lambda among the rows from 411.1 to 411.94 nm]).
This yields 0.3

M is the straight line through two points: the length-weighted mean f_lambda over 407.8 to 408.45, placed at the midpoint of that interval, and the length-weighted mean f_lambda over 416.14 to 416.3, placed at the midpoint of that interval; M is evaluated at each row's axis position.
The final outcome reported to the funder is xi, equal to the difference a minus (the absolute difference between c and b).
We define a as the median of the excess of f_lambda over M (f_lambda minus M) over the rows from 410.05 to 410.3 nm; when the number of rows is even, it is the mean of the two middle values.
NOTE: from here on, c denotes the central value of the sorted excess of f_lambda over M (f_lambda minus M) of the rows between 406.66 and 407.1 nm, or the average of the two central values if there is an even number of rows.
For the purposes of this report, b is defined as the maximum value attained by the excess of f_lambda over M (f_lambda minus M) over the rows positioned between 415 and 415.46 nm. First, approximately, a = -0.2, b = 0.5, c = -0.68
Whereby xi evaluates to -1.40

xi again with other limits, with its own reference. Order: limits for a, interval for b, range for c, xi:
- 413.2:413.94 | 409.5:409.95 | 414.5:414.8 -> 0.11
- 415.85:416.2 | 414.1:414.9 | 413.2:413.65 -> -0.42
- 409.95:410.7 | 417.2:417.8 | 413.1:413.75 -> -1.16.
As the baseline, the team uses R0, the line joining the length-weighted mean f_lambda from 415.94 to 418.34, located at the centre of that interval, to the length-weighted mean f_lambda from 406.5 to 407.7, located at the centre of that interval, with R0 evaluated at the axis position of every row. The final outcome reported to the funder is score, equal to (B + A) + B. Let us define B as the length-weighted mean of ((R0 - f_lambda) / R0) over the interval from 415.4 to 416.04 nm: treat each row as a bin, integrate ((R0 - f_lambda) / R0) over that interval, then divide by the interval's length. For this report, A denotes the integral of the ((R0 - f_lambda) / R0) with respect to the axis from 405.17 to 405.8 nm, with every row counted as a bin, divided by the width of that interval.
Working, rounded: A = 0.02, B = 0.062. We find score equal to 0.14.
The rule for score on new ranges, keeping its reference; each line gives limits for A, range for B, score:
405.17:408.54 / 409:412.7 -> 0.05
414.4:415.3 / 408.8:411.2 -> 0.09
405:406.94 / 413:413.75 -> 0.05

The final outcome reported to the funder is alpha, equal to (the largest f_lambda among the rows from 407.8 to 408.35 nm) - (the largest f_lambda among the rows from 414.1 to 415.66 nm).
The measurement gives 1.4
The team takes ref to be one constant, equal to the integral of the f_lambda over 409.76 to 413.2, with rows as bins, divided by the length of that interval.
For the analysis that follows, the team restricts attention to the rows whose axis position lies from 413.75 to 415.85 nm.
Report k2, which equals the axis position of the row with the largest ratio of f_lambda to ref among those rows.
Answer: 414.939 nm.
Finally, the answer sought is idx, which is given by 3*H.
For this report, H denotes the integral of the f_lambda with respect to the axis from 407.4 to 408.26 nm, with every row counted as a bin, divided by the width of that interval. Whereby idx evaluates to 28.1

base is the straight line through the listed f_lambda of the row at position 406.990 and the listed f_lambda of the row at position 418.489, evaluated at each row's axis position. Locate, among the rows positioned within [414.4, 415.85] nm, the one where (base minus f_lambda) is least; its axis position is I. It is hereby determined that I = 414.939 nm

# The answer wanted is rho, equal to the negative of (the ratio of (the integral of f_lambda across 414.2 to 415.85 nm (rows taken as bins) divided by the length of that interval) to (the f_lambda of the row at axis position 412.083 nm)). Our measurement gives -0.99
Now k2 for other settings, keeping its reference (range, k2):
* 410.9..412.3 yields 411.514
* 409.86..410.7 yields 410.567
